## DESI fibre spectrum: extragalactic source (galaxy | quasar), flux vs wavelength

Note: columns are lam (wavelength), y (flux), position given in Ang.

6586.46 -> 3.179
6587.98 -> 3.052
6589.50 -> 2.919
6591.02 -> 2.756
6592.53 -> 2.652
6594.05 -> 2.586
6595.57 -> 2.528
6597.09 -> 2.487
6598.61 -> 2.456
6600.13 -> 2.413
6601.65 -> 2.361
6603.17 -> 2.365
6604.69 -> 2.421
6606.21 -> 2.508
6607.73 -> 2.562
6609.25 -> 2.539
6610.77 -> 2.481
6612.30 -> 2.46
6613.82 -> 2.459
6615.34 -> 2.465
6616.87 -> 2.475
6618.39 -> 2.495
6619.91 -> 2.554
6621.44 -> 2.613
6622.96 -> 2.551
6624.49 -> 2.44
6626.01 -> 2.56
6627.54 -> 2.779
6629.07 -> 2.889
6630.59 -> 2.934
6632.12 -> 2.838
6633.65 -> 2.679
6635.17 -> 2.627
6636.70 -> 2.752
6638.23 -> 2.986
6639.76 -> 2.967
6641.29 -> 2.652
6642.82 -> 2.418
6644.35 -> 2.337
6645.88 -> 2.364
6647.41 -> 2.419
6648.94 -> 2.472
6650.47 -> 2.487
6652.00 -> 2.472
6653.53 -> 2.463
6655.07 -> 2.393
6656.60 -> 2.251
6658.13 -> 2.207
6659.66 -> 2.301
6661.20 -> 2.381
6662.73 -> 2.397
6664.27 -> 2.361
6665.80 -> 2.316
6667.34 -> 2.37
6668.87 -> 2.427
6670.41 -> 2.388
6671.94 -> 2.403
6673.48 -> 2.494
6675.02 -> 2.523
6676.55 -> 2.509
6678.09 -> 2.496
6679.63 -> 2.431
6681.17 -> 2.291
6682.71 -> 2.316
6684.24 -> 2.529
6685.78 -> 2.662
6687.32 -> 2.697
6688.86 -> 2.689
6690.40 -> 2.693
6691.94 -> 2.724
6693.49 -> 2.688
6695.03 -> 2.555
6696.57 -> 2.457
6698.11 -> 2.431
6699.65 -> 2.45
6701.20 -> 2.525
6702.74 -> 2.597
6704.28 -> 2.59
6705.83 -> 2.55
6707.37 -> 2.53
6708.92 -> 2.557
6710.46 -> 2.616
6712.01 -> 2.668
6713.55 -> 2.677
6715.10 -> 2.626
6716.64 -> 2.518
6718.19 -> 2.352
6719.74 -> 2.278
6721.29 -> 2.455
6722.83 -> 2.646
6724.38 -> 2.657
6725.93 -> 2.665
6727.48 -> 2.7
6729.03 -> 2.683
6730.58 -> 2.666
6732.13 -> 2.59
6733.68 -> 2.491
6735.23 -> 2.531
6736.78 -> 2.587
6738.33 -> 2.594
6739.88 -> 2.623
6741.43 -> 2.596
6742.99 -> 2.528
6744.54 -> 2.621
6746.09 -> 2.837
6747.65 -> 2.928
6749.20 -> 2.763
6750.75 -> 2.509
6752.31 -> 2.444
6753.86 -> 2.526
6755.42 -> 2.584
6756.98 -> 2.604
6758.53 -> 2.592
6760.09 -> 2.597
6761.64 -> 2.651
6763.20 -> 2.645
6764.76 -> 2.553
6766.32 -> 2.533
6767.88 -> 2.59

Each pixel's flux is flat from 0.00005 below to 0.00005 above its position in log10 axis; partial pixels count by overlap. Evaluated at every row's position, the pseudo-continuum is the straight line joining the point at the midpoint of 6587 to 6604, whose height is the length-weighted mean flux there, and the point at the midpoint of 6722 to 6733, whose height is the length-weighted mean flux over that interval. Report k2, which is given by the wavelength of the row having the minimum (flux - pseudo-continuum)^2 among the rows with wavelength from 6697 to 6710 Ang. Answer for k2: 6702.74 Ang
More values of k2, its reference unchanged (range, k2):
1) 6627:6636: 6635.17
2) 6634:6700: 6635.17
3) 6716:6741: 6724.38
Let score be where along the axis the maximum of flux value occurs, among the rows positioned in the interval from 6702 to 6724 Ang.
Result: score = 6713.55 Ang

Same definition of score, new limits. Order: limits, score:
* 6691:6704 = 6691.94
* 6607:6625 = 6621.44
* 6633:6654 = 6638.23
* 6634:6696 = 6638.23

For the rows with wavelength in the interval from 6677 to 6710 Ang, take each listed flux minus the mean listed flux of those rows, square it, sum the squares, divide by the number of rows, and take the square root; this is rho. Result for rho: 0.120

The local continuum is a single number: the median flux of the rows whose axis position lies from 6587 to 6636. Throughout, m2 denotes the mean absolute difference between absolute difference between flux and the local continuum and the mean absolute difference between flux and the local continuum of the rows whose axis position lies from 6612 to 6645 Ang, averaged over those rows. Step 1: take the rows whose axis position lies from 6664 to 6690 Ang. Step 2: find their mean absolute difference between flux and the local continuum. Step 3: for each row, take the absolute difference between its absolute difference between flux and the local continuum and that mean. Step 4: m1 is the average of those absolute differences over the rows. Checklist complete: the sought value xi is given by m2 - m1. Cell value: 0.05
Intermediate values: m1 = 0.0597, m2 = 0.11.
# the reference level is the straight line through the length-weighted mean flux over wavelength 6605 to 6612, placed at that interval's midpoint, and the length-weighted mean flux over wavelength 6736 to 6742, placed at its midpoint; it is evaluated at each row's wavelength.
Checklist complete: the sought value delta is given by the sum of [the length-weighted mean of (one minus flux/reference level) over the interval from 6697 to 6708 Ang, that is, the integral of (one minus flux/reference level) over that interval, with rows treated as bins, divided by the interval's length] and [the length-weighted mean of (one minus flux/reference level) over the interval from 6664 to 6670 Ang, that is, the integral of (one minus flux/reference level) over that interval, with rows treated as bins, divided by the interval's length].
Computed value 0.09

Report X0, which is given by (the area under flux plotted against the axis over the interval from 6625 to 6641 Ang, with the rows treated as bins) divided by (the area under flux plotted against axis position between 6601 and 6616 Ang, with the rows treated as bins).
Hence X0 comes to 1.21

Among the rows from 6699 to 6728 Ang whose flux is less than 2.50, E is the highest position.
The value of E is 6721.29 Ang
